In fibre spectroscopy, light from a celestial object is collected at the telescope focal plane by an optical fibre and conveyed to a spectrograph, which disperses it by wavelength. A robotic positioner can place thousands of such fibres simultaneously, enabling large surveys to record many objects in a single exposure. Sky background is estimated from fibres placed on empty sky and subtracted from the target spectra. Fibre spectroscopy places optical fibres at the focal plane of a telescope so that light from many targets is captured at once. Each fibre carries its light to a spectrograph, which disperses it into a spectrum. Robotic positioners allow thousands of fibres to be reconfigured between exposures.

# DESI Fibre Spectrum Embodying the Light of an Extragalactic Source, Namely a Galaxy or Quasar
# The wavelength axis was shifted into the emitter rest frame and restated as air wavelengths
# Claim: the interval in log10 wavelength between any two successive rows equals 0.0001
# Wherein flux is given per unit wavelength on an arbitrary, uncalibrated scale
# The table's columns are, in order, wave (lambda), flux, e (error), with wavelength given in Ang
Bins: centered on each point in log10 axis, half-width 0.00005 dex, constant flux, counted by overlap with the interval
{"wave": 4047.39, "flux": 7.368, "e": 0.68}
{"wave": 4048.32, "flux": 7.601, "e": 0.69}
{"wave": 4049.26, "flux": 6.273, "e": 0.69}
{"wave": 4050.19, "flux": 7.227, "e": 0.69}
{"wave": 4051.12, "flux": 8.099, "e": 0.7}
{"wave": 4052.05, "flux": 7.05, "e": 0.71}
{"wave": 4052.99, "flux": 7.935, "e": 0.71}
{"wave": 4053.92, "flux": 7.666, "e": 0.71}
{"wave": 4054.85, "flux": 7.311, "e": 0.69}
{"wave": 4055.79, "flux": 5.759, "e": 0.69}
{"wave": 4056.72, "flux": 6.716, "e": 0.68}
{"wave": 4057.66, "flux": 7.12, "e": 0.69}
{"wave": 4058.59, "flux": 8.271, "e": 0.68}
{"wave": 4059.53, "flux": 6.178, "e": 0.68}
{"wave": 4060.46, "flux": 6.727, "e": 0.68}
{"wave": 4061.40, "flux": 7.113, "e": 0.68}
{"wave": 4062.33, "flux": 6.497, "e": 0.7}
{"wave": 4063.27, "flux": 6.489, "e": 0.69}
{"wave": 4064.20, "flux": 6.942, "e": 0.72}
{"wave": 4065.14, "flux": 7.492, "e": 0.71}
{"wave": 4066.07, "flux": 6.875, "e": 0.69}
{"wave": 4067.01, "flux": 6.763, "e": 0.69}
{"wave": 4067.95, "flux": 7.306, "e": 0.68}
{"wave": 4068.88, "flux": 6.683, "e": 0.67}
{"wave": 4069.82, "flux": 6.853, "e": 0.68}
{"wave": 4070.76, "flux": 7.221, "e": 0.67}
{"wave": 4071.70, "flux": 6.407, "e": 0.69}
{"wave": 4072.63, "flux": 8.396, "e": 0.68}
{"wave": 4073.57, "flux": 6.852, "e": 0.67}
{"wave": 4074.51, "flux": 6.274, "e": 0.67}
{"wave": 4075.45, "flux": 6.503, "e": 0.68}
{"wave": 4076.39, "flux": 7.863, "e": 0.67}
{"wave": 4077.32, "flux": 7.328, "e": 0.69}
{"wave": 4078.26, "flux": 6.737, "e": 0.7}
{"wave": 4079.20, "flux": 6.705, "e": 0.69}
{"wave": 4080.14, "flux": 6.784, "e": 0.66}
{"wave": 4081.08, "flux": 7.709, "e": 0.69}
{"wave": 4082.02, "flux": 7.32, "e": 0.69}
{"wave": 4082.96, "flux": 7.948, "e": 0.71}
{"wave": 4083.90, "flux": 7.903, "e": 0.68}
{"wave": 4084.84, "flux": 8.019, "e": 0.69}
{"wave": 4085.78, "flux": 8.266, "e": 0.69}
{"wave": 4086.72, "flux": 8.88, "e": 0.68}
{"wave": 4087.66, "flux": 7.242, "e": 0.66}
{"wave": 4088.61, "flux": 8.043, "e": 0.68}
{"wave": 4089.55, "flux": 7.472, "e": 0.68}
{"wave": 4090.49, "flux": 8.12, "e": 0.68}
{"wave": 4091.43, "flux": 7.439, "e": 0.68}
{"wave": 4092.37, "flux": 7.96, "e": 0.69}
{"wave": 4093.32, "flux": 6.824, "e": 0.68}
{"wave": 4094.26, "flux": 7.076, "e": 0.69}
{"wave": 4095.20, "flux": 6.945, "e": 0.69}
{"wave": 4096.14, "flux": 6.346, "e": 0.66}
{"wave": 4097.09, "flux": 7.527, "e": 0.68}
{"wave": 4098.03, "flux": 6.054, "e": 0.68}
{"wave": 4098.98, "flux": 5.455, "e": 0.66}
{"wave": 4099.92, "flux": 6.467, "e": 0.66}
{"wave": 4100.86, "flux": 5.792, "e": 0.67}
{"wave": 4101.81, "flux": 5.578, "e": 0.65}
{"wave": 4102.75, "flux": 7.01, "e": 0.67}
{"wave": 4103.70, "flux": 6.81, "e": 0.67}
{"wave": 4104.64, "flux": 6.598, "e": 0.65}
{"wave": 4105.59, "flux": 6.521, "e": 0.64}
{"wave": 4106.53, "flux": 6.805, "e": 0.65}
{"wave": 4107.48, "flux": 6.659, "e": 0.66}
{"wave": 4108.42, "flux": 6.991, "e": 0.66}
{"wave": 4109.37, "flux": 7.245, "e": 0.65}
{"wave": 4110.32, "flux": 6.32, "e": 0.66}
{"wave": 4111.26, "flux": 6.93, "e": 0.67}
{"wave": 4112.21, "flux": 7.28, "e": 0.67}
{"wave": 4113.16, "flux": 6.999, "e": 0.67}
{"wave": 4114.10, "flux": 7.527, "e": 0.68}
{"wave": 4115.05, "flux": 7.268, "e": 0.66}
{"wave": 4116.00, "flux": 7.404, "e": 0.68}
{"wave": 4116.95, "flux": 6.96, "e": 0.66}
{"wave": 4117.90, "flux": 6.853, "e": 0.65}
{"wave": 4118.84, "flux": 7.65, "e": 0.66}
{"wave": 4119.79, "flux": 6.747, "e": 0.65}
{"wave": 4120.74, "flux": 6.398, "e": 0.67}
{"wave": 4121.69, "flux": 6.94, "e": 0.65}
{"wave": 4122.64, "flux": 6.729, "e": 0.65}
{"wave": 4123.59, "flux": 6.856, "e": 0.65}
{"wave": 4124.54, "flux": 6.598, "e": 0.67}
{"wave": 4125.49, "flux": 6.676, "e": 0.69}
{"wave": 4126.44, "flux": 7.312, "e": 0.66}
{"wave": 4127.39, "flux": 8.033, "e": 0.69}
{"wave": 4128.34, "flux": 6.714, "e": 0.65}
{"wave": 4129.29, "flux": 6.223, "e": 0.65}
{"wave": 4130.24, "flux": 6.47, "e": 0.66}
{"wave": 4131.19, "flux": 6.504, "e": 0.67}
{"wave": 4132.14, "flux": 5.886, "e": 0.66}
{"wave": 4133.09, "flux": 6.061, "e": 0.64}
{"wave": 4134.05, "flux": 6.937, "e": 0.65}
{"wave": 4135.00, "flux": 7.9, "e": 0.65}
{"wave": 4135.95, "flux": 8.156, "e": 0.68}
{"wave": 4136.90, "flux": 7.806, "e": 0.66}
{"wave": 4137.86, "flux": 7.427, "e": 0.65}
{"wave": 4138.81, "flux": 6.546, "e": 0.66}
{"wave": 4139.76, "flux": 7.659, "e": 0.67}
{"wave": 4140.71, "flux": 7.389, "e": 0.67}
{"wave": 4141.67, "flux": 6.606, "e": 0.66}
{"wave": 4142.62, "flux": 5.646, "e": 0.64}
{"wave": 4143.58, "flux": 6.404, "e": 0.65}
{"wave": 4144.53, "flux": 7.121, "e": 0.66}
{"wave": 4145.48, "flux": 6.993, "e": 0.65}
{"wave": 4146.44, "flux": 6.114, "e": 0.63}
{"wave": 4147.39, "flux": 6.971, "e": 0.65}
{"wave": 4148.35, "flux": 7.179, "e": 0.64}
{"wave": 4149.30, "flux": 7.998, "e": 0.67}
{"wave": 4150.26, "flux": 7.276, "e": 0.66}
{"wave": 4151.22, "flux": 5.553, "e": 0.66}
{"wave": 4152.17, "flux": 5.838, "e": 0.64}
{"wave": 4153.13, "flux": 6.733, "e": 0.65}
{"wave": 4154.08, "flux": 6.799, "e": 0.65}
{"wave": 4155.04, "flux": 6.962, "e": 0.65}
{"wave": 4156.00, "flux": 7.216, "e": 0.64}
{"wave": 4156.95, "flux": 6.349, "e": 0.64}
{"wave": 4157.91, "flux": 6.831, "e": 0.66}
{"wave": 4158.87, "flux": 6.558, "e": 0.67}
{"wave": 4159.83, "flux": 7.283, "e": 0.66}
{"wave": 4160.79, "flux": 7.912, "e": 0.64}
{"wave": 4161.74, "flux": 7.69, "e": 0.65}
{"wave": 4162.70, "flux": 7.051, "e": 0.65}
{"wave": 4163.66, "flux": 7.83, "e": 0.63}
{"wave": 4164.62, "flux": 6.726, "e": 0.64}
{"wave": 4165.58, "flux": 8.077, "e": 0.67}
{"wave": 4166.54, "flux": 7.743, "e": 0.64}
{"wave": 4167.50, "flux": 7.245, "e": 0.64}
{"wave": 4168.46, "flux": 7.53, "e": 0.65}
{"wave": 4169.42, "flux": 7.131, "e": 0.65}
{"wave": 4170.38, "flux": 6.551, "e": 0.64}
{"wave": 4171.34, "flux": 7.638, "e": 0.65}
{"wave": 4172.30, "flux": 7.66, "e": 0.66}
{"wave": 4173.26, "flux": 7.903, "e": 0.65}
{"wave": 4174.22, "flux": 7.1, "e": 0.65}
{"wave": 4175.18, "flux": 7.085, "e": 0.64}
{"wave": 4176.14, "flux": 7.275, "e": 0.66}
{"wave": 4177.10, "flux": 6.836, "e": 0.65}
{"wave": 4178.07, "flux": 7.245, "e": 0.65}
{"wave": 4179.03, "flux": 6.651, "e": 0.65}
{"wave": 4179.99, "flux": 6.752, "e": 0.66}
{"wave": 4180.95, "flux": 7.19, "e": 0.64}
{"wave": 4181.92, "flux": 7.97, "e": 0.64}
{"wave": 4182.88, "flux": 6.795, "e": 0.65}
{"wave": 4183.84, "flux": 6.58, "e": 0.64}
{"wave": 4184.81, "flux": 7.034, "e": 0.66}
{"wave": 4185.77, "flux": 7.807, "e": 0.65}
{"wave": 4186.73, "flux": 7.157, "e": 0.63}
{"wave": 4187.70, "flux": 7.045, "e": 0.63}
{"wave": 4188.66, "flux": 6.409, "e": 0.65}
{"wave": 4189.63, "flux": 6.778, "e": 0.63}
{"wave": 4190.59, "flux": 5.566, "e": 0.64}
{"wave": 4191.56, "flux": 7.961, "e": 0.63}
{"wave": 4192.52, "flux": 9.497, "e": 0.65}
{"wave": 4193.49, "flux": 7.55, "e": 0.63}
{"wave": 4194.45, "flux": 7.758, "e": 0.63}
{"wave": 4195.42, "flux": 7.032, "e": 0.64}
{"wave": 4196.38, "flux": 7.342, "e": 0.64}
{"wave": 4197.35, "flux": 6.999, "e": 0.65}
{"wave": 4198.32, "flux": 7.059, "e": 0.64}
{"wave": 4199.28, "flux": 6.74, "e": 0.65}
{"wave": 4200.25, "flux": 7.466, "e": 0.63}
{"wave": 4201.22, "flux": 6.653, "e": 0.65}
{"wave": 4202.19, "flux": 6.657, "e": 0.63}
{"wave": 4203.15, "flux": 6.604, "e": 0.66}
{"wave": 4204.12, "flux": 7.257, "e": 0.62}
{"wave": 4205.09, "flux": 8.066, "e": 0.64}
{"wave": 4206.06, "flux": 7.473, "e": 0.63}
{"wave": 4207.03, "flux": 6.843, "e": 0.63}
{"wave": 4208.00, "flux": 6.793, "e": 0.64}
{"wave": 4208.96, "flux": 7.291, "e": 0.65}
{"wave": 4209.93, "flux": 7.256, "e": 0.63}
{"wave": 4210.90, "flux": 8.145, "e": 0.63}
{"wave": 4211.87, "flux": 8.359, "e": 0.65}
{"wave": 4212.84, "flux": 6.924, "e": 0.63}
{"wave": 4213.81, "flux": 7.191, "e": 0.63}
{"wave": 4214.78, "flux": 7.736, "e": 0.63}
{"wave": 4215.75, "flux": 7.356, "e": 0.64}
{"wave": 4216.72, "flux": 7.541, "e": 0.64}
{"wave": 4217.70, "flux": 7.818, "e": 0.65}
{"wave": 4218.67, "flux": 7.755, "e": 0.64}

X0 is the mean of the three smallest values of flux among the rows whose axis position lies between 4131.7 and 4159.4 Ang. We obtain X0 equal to 5.68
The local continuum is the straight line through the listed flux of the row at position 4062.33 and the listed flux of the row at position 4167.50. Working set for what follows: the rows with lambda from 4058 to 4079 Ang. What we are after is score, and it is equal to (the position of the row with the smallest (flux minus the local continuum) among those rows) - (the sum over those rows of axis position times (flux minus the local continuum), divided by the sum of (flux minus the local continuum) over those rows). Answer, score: 6.3 Ang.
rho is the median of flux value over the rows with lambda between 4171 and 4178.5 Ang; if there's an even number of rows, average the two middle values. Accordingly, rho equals 7.26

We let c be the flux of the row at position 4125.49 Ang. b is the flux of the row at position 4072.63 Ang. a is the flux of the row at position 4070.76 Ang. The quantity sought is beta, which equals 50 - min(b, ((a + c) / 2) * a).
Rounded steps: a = 7.221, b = 8.396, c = 6.676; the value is 41.6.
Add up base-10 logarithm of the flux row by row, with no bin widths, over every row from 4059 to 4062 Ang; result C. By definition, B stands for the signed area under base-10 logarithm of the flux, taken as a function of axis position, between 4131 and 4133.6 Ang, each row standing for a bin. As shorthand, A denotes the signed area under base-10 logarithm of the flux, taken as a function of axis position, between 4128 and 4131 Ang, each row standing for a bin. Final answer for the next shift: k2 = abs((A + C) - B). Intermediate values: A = 2.4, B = 2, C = 2.5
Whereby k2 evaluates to 2.9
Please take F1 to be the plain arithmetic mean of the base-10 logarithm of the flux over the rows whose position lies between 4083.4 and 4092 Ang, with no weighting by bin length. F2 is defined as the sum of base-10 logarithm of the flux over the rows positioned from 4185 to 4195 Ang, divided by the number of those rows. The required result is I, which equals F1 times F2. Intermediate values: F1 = 0.899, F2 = 0.862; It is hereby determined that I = 0.775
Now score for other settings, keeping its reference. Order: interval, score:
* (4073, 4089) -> -9.3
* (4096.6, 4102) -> -1.7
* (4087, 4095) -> 2.9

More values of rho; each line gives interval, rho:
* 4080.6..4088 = 7.93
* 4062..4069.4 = 6.82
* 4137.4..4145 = 6.86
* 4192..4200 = 7.20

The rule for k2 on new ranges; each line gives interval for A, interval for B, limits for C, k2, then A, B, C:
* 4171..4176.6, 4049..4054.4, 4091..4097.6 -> 6.2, 4.9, 5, 6.0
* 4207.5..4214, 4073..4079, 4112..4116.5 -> 4.9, 5.7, 5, 4.3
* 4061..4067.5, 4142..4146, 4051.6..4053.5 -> 3.9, 5.4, 3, 1.7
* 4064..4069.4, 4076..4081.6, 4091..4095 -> 3.2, 4.6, 5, 3.5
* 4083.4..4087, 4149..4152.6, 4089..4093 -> 3.9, 3.3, 3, 3.6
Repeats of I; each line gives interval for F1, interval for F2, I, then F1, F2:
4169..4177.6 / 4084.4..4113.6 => 0.725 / 0.859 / 0.844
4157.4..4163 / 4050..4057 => 0.735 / 0.858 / 0.856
